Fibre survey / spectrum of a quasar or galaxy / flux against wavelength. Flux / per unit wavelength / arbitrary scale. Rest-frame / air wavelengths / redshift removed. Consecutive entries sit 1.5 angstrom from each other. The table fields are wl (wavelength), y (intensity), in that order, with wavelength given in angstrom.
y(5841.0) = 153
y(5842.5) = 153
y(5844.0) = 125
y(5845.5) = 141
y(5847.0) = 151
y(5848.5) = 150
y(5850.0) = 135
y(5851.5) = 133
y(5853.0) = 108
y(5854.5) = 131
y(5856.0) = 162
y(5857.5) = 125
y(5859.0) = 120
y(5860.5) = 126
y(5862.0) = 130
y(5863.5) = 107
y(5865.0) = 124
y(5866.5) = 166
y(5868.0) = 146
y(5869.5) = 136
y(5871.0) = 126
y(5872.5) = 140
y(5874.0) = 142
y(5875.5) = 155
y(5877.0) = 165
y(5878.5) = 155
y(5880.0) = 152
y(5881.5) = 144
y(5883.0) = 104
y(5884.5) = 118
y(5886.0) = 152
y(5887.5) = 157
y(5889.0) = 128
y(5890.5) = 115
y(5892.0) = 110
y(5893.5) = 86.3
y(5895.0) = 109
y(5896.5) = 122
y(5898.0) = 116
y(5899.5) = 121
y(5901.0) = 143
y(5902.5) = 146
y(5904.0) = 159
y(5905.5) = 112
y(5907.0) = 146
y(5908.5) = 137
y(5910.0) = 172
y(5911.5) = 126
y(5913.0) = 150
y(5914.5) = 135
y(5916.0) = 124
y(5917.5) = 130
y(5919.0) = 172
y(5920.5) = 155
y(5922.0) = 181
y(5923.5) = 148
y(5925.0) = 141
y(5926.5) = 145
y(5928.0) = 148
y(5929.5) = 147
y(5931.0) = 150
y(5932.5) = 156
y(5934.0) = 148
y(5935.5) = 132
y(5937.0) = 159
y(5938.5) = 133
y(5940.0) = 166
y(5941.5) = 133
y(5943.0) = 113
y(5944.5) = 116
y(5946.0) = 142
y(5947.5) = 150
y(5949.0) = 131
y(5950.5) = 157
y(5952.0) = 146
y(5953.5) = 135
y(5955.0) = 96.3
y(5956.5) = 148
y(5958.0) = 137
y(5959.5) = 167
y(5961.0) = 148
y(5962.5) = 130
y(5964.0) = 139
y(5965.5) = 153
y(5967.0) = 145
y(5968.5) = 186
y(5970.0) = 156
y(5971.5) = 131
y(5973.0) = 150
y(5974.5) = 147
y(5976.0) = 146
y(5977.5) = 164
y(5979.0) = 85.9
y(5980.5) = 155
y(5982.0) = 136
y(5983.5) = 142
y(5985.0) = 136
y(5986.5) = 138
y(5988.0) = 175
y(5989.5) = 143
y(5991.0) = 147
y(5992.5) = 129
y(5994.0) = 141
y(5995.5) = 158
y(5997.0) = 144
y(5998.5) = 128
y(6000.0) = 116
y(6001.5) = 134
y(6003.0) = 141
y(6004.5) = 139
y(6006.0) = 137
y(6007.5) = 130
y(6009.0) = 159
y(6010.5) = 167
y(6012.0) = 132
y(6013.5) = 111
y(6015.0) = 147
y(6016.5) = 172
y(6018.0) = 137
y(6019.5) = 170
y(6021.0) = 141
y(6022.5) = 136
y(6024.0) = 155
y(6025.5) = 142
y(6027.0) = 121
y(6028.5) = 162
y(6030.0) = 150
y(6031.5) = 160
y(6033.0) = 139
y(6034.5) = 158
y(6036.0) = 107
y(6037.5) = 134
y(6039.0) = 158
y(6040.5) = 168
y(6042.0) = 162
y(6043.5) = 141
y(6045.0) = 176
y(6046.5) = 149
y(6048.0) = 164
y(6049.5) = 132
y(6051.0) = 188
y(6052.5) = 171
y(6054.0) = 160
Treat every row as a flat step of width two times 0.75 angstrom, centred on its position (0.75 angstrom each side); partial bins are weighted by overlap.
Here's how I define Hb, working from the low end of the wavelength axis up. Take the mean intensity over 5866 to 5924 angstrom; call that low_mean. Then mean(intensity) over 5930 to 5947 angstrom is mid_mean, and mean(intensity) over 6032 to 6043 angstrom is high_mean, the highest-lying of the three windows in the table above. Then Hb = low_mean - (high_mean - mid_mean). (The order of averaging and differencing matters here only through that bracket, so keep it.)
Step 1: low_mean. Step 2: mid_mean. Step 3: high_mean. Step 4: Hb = 133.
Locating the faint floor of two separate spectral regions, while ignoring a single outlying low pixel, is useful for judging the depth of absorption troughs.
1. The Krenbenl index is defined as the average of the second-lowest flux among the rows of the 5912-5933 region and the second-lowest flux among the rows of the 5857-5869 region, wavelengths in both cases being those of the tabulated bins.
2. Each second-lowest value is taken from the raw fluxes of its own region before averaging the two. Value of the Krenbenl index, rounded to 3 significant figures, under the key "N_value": 125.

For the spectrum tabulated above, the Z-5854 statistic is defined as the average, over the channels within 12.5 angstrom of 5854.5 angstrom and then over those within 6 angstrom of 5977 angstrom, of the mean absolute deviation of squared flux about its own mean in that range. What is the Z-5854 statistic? 3982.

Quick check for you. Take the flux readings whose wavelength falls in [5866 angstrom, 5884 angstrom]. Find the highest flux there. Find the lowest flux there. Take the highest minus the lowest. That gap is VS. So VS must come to 62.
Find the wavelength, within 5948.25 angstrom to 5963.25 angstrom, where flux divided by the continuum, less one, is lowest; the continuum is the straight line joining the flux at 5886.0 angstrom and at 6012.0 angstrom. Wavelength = 5955.0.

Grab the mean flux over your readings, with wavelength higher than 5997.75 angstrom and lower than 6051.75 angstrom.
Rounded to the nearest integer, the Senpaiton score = 146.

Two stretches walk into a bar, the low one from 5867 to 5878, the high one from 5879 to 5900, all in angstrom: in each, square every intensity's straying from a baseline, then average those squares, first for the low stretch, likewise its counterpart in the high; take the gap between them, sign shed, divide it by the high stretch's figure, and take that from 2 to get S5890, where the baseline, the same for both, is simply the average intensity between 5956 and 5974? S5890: 1.16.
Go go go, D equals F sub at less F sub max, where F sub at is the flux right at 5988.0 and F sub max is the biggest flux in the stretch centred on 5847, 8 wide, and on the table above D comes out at 24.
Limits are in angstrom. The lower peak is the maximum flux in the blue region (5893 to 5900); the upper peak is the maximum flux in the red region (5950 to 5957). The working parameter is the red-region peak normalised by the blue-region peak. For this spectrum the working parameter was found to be 1.29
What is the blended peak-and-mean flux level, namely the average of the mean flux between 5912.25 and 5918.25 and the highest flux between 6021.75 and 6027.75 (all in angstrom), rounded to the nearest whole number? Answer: 145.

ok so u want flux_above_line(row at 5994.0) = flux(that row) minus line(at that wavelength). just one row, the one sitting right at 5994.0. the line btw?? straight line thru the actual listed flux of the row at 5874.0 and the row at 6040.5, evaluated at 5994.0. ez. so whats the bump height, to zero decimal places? -20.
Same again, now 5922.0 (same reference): 32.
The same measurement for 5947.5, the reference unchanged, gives -3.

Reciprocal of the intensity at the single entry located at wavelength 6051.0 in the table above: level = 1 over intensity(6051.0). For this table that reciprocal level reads 0.0053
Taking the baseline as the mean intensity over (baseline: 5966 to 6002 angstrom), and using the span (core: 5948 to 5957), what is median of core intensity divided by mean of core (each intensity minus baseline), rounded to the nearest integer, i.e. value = -19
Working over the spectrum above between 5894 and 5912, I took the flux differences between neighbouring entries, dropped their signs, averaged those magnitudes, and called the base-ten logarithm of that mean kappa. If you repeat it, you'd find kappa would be 1.33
